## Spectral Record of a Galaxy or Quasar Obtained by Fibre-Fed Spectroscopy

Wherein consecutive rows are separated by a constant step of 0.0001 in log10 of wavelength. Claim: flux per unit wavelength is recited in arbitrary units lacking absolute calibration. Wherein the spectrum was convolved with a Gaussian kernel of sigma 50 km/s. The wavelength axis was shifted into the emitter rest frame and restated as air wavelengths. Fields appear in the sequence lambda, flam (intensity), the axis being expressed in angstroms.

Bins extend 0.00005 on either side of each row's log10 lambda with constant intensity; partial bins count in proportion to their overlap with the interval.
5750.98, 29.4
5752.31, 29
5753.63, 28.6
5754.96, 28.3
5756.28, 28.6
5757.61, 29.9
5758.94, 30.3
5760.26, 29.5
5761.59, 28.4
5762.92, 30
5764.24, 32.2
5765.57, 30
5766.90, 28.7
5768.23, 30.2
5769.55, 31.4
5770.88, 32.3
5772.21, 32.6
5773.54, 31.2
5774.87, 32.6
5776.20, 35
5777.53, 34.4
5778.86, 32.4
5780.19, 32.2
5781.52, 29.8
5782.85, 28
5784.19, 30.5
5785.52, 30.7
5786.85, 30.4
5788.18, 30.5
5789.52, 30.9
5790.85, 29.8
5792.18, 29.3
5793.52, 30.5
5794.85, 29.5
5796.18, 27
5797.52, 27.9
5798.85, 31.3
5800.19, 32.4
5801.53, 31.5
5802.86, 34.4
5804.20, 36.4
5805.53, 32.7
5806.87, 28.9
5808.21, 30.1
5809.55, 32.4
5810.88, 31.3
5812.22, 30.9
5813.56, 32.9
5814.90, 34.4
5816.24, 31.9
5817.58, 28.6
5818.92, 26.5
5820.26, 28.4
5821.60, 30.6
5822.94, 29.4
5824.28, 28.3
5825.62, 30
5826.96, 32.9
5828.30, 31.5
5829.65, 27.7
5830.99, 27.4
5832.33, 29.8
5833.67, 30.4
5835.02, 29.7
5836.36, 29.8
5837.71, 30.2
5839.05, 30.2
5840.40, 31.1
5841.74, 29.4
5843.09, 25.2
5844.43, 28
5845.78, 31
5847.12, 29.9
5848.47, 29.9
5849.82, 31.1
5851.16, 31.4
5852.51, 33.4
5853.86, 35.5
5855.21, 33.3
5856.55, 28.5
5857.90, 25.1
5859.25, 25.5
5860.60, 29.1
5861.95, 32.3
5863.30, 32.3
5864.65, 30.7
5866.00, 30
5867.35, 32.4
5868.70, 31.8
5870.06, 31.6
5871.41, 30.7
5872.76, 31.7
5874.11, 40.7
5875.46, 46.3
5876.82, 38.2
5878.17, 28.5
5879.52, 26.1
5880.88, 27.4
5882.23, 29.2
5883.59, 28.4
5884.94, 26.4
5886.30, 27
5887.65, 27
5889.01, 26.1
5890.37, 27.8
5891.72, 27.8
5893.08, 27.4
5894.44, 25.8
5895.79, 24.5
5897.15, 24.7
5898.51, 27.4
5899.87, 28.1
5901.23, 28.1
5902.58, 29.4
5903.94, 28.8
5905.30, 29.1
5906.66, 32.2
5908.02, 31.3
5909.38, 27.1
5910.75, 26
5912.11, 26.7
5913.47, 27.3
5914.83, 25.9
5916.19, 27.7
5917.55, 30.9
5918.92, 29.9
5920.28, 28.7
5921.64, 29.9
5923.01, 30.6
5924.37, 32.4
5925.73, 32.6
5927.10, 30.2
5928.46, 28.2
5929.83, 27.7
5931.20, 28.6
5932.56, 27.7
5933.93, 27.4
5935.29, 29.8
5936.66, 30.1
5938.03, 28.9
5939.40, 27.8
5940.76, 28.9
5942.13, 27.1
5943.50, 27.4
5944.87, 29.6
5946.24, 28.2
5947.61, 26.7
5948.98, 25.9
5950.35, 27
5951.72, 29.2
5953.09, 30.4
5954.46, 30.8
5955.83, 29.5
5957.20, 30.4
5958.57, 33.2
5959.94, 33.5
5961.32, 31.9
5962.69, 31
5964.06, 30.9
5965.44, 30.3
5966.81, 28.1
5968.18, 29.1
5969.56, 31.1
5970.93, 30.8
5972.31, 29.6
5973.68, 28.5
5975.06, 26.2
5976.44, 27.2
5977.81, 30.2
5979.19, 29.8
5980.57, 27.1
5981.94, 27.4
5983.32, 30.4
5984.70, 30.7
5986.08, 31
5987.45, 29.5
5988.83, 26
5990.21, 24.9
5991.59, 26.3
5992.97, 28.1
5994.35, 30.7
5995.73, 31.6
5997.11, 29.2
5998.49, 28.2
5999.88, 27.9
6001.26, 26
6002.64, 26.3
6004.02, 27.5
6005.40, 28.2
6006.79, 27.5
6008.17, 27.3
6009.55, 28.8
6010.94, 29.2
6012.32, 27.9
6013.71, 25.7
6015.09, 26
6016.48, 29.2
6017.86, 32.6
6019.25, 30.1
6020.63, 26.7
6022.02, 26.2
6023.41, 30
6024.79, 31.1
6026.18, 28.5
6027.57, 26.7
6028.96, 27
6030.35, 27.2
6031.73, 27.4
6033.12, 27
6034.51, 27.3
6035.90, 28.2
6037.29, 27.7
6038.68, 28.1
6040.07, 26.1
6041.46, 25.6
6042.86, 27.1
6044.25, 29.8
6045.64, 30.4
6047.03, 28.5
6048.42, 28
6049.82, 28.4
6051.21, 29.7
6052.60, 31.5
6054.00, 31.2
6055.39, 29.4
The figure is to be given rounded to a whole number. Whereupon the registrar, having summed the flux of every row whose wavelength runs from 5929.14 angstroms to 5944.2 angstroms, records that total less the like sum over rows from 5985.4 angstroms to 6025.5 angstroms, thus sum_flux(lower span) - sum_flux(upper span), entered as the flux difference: -508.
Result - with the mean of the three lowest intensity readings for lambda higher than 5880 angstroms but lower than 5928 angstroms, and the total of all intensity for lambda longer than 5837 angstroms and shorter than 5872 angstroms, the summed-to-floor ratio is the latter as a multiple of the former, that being 32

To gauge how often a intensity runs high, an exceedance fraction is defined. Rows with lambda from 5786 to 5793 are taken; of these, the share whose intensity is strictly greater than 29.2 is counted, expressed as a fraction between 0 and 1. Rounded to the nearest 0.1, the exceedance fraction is 1.0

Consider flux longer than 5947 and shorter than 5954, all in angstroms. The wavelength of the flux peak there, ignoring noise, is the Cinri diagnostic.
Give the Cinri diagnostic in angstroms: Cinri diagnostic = 5953.09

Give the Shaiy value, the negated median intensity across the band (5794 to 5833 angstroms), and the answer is -30.6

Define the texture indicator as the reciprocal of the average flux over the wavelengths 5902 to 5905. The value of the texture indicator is 0.0344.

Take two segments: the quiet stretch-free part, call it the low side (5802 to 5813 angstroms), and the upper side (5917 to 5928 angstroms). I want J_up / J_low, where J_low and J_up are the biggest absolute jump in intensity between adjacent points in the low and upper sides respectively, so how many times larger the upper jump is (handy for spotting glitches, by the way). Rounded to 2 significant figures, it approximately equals 0.63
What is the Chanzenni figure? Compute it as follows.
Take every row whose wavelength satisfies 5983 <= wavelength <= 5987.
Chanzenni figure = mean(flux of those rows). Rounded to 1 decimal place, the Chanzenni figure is 30.7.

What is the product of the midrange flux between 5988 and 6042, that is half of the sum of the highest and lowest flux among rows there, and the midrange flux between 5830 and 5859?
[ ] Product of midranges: 871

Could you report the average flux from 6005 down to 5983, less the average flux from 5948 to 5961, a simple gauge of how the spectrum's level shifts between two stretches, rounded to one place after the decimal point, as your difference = -1.6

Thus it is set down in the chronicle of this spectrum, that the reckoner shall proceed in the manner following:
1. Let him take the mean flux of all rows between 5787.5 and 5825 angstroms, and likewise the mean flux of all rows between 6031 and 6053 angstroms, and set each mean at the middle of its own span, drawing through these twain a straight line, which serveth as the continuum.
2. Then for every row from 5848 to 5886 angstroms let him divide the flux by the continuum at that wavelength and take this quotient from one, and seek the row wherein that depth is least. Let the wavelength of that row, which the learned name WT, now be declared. 5875.46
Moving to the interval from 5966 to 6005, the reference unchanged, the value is 5995.73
